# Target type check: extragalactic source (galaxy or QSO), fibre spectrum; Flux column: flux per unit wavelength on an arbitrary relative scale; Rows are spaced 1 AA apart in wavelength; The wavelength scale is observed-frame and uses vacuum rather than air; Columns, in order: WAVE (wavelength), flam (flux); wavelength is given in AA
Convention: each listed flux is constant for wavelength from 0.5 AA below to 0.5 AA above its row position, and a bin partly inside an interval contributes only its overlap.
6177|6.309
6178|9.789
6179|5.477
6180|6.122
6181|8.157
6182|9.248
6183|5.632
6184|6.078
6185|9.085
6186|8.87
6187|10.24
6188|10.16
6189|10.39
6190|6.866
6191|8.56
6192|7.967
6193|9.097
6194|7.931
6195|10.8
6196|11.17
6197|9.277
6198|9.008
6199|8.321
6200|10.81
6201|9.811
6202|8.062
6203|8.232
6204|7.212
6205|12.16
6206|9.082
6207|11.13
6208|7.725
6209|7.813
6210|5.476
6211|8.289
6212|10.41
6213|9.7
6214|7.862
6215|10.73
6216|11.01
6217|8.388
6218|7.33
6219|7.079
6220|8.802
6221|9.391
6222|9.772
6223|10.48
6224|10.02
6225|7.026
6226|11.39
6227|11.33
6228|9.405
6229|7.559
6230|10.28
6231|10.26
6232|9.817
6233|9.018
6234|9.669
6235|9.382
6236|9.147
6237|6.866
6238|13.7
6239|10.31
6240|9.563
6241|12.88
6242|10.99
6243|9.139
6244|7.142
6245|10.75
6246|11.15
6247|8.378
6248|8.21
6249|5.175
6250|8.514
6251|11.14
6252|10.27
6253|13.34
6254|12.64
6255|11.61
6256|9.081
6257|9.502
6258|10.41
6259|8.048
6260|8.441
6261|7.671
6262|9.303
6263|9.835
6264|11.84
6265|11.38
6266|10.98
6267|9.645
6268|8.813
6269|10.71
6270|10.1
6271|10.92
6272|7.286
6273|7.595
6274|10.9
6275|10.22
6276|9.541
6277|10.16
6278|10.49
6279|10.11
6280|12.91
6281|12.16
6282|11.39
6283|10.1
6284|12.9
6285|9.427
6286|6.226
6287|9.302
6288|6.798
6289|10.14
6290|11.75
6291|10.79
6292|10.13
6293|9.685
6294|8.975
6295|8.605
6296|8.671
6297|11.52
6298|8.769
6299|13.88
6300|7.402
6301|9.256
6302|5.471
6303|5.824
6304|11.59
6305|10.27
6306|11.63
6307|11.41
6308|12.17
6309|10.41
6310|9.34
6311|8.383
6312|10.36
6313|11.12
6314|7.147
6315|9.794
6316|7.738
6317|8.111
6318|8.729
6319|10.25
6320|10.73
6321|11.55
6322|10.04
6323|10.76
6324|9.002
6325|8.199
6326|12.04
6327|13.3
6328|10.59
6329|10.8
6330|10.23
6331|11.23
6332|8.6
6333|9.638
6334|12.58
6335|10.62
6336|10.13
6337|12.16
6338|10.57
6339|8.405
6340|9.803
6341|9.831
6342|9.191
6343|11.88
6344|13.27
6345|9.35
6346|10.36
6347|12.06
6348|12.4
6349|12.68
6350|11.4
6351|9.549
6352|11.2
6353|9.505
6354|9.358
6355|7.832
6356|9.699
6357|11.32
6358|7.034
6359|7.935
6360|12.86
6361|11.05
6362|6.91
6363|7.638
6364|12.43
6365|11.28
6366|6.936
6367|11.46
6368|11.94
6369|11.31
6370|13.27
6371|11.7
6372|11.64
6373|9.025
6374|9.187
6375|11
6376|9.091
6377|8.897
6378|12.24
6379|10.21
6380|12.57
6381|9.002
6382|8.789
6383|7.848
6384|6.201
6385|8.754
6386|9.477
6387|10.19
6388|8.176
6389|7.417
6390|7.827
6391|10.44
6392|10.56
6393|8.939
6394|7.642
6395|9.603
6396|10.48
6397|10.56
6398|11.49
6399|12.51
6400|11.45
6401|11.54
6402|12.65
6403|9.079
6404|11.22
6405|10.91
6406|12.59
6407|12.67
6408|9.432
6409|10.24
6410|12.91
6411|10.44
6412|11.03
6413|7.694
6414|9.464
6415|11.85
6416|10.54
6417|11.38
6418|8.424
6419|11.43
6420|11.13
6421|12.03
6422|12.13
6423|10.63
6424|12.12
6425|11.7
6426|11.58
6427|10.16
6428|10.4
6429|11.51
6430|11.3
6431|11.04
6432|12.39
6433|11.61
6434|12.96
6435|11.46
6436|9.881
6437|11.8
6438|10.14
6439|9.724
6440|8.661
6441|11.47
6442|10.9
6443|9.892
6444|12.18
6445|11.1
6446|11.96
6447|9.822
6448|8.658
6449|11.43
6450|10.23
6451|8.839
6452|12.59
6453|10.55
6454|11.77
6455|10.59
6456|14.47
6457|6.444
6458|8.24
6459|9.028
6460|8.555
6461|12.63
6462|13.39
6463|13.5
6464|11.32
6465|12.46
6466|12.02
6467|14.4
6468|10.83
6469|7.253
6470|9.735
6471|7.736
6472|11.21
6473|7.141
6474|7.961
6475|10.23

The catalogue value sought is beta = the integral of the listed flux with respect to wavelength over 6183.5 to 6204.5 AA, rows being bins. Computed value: 188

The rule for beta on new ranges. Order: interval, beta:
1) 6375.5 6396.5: 194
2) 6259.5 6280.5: 209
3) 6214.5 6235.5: 198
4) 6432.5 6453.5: 226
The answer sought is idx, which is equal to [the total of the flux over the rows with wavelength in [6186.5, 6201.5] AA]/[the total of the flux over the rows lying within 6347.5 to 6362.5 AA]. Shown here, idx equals 0.93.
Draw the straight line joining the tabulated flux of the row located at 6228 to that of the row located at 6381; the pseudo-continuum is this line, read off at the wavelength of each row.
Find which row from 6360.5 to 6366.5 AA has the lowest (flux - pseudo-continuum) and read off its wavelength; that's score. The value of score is 6362 AA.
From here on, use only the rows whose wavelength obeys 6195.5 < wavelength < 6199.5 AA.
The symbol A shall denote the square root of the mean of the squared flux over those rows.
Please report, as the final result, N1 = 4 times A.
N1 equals 38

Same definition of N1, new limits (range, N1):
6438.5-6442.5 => 41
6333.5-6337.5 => 46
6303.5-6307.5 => 45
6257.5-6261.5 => 35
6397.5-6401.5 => 47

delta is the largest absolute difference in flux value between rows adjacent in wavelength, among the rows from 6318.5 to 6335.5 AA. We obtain 3.8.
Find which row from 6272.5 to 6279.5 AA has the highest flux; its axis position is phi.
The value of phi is 6274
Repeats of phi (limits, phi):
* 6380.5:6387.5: 6387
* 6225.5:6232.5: 6226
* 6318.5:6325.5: 6321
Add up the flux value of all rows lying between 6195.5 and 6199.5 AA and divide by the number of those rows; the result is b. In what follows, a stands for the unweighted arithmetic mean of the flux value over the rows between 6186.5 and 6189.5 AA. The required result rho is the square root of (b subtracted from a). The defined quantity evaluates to 0.9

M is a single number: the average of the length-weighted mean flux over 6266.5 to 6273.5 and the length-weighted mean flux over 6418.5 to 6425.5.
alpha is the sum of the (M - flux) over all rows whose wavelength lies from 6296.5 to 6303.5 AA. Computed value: 11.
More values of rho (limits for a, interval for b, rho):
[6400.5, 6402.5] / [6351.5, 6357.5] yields 1.5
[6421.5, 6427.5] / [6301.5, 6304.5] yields 1.9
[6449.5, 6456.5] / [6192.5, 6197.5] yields 1.3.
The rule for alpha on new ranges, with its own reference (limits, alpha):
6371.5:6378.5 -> 2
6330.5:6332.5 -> 1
